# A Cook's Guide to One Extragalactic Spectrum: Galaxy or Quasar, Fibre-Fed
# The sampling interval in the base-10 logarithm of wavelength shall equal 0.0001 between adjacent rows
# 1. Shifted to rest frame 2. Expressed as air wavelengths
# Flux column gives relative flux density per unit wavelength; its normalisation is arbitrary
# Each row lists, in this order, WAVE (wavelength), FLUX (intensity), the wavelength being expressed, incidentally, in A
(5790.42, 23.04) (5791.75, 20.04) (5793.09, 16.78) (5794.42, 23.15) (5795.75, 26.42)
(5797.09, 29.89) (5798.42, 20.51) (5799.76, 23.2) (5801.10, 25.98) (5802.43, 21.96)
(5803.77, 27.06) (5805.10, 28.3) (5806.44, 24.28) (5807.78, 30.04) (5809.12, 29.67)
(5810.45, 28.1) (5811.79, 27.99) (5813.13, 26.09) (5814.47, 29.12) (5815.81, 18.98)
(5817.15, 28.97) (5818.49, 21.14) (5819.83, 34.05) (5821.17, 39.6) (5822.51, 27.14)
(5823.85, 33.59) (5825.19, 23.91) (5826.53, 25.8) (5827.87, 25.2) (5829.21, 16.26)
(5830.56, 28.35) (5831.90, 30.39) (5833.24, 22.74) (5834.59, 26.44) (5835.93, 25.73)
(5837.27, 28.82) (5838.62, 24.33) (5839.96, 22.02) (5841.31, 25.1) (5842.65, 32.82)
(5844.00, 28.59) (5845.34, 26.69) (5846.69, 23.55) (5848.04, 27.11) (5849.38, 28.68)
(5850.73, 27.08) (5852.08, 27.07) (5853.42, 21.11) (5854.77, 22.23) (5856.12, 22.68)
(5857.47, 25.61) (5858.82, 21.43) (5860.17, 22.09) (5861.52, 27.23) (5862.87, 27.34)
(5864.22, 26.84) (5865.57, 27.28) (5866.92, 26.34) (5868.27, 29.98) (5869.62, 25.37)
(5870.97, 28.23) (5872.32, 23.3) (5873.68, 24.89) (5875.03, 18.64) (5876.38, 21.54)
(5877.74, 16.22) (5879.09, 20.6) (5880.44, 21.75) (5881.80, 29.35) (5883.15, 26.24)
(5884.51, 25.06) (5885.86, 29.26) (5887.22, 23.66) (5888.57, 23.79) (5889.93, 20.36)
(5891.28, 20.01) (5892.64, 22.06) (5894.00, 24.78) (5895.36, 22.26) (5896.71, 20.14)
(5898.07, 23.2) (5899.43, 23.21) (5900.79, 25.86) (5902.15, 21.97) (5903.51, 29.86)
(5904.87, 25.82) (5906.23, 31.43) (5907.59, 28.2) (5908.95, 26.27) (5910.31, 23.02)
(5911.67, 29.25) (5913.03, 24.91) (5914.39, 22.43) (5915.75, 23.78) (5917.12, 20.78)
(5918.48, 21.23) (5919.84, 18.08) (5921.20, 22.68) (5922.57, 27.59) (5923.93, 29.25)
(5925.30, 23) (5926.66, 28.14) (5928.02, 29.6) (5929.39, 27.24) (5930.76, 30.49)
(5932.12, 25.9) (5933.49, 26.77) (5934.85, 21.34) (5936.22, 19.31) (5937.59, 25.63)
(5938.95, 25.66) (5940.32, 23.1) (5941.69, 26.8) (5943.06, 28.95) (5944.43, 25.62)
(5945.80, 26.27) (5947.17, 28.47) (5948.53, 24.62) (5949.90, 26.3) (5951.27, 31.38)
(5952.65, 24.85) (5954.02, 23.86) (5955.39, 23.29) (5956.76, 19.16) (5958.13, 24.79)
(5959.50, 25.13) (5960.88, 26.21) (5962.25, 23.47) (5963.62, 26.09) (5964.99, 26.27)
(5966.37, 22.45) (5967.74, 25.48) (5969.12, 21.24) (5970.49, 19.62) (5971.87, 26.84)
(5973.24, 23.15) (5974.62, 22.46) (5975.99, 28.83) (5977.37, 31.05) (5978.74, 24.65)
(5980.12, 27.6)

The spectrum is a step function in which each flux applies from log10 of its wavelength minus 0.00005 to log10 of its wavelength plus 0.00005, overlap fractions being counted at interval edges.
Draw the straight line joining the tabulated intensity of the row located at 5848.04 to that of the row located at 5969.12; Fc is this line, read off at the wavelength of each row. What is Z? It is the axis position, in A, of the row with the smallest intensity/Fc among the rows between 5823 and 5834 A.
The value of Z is 5829.21 A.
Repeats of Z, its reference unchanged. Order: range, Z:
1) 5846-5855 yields 5853.42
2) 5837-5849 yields 5839.96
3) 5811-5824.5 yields 5815.81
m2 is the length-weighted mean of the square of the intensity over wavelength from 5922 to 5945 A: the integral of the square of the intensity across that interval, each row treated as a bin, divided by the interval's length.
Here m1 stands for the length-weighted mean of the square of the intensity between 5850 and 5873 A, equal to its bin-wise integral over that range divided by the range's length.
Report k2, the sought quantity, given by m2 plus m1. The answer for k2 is 1342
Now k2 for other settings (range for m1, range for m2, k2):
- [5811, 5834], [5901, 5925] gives 1402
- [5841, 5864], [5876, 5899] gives 1208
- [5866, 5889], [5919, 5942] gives 1261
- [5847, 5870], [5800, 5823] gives 1438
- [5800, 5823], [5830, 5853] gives 1499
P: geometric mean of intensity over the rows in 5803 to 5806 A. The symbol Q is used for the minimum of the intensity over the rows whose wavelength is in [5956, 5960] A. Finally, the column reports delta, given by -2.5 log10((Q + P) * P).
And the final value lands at -7.78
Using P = 27.7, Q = 19.16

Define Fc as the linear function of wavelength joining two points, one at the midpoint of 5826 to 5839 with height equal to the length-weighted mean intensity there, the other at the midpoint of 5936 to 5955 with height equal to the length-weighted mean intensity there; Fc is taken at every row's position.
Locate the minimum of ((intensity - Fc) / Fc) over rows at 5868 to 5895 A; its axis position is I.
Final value 5877.74 A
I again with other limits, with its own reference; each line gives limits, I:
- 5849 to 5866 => 5853.42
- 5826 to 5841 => 5829.21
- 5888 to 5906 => 5891.28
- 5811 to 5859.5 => 5829.21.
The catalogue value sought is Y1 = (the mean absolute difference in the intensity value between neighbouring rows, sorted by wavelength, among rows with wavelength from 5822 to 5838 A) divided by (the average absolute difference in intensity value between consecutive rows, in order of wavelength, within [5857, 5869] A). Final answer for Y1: 2.6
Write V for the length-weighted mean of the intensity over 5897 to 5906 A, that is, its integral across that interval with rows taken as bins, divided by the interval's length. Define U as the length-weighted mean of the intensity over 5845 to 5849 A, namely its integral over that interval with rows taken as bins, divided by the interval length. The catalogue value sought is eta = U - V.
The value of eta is 0.8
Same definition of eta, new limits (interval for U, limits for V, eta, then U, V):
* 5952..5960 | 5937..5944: -2.5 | 23.5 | 26.0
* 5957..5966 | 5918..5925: 1.1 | 24.9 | 23.8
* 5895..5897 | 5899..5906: -4.5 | 21.3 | 25.8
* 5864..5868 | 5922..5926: 0.5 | 27.2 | 26.6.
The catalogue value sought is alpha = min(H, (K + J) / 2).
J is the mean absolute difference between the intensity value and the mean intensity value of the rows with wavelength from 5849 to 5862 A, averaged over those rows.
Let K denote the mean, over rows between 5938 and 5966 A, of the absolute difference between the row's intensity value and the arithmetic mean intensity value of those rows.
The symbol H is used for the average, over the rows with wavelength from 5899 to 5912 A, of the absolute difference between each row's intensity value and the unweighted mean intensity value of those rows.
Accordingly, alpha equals 2.2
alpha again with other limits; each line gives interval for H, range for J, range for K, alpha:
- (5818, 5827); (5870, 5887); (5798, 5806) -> 3.0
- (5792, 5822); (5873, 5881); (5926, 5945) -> 2.2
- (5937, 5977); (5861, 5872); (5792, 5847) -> 2.0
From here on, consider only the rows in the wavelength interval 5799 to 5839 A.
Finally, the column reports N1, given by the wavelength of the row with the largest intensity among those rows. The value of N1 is 5821.17 A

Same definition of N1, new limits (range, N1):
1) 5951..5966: 5951.27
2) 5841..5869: 5842.65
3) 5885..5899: 5885.86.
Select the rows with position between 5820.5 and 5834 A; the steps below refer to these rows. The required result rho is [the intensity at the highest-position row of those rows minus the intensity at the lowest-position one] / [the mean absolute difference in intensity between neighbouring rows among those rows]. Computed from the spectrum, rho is -2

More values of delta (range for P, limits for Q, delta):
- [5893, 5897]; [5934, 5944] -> -7.42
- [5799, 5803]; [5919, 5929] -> -7.49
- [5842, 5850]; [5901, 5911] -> -7.85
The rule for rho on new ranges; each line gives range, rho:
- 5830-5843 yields 1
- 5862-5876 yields -3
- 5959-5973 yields 1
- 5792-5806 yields 3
